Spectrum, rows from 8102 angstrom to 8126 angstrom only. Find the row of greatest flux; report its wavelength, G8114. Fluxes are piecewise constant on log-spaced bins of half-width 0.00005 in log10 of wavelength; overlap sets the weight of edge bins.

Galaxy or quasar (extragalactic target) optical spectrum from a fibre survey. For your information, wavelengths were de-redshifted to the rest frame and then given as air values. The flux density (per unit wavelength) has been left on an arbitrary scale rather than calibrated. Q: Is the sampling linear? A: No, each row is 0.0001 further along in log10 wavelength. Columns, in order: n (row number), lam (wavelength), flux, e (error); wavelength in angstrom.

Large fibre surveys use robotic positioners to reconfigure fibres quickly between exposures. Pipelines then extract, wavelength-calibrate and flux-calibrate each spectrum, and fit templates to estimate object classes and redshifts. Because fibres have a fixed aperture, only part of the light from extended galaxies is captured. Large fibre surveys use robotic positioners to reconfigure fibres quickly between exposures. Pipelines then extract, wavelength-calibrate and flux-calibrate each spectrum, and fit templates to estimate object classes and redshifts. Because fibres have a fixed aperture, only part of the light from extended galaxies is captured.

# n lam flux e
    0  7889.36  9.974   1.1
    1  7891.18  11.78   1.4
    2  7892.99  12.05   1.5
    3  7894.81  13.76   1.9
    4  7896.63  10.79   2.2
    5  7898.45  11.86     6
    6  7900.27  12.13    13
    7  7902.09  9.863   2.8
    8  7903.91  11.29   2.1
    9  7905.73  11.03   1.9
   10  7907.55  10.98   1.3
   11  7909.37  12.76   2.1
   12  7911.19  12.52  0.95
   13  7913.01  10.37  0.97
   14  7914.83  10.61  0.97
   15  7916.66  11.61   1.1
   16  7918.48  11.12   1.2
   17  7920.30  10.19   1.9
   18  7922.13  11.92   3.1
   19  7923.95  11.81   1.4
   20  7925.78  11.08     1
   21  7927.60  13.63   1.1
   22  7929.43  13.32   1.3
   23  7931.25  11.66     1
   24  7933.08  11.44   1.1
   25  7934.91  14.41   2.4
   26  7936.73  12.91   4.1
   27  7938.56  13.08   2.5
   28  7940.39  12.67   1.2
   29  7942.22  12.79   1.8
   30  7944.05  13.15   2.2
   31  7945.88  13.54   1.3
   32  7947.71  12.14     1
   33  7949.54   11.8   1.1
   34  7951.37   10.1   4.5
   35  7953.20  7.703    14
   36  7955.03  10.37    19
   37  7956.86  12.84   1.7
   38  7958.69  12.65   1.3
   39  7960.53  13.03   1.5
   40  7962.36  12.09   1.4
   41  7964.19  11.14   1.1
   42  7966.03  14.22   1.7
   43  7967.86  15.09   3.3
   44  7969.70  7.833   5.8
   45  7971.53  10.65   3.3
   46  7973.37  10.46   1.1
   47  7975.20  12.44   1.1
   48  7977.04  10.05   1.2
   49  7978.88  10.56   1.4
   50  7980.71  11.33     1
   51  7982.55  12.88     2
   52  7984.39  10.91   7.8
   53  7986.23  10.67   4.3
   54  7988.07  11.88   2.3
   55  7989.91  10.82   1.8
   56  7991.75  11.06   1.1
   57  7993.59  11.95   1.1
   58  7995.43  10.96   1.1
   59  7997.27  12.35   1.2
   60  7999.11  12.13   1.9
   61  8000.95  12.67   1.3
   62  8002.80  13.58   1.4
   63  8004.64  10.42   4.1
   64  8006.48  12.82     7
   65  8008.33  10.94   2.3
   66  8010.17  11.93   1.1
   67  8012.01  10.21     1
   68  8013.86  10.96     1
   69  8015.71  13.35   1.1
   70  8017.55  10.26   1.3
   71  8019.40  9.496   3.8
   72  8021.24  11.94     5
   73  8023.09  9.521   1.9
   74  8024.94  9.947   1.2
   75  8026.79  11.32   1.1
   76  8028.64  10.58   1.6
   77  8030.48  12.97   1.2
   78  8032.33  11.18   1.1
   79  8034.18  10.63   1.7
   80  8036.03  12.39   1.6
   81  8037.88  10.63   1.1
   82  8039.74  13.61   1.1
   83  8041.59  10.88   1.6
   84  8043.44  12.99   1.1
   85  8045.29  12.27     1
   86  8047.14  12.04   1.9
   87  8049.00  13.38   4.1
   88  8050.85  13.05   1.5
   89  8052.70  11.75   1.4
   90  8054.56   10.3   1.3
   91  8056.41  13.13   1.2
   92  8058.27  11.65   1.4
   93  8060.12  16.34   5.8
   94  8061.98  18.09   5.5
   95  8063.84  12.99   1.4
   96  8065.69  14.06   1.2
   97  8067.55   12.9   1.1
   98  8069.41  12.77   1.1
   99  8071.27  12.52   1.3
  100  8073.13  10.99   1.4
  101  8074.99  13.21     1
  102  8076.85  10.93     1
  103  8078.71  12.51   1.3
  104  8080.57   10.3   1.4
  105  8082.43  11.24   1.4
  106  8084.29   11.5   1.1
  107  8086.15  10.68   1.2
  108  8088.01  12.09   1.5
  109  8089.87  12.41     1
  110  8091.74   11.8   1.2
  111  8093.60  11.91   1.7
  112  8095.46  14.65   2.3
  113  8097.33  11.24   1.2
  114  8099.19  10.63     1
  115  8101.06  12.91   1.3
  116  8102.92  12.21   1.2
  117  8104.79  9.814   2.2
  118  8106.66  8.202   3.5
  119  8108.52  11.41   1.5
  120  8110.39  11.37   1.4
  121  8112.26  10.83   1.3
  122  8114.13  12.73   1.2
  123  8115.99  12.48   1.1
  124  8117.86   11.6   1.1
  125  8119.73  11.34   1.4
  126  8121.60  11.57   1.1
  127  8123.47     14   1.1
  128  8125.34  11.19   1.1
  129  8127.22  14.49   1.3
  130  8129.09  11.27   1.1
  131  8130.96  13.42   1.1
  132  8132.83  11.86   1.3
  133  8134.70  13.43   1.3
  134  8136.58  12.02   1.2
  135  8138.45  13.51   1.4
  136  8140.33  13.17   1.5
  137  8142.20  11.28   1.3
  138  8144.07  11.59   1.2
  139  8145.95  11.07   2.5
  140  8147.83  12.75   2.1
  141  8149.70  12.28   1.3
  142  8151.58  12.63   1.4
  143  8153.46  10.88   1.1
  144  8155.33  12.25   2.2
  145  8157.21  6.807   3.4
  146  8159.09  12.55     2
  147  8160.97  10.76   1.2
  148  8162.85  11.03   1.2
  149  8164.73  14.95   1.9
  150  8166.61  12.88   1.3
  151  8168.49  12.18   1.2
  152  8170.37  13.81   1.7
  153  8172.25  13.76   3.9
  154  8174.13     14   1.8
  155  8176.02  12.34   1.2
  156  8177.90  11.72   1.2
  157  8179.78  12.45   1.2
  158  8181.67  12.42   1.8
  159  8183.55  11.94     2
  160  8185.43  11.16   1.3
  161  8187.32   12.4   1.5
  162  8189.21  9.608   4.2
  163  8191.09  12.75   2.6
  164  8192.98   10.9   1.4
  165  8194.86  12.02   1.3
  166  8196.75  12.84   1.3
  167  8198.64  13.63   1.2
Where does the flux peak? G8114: 8123.47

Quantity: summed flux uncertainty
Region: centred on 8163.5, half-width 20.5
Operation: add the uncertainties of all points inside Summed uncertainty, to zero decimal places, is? 39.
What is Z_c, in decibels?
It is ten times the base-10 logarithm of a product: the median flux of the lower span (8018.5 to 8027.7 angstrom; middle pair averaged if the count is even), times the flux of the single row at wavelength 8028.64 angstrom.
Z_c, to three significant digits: 20.2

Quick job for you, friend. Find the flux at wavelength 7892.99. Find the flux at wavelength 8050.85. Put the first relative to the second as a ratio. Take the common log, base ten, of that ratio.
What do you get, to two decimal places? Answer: -0.03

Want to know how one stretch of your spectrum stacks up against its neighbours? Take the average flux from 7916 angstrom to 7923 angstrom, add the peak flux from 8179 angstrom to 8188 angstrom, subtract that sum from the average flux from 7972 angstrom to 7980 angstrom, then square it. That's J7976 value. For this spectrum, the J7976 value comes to 163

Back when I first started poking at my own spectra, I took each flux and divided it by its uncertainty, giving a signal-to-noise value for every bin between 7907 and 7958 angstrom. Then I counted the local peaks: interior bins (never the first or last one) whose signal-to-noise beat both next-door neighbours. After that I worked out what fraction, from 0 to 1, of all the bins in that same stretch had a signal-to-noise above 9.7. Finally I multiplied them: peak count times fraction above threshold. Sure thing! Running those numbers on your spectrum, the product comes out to 2.8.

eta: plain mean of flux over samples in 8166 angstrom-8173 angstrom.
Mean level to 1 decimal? 13.2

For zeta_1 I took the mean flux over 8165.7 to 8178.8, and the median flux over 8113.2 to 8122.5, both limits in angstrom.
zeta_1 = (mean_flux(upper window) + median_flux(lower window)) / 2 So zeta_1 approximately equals 12.3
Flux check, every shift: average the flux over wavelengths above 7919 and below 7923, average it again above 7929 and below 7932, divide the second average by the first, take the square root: 1.06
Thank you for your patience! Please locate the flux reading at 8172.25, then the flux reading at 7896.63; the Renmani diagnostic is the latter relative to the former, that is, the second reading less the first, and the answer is -3.0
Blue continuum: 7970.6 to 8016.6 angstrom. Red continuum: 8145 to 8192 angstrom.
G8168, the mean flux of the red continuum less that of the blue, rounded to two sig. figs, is 0.54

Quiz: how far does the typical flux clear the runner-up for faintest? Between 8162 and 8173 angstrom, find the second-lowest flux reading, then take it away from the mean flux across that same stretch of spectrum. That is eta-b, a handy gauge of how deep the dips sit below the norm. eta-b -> 0.9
